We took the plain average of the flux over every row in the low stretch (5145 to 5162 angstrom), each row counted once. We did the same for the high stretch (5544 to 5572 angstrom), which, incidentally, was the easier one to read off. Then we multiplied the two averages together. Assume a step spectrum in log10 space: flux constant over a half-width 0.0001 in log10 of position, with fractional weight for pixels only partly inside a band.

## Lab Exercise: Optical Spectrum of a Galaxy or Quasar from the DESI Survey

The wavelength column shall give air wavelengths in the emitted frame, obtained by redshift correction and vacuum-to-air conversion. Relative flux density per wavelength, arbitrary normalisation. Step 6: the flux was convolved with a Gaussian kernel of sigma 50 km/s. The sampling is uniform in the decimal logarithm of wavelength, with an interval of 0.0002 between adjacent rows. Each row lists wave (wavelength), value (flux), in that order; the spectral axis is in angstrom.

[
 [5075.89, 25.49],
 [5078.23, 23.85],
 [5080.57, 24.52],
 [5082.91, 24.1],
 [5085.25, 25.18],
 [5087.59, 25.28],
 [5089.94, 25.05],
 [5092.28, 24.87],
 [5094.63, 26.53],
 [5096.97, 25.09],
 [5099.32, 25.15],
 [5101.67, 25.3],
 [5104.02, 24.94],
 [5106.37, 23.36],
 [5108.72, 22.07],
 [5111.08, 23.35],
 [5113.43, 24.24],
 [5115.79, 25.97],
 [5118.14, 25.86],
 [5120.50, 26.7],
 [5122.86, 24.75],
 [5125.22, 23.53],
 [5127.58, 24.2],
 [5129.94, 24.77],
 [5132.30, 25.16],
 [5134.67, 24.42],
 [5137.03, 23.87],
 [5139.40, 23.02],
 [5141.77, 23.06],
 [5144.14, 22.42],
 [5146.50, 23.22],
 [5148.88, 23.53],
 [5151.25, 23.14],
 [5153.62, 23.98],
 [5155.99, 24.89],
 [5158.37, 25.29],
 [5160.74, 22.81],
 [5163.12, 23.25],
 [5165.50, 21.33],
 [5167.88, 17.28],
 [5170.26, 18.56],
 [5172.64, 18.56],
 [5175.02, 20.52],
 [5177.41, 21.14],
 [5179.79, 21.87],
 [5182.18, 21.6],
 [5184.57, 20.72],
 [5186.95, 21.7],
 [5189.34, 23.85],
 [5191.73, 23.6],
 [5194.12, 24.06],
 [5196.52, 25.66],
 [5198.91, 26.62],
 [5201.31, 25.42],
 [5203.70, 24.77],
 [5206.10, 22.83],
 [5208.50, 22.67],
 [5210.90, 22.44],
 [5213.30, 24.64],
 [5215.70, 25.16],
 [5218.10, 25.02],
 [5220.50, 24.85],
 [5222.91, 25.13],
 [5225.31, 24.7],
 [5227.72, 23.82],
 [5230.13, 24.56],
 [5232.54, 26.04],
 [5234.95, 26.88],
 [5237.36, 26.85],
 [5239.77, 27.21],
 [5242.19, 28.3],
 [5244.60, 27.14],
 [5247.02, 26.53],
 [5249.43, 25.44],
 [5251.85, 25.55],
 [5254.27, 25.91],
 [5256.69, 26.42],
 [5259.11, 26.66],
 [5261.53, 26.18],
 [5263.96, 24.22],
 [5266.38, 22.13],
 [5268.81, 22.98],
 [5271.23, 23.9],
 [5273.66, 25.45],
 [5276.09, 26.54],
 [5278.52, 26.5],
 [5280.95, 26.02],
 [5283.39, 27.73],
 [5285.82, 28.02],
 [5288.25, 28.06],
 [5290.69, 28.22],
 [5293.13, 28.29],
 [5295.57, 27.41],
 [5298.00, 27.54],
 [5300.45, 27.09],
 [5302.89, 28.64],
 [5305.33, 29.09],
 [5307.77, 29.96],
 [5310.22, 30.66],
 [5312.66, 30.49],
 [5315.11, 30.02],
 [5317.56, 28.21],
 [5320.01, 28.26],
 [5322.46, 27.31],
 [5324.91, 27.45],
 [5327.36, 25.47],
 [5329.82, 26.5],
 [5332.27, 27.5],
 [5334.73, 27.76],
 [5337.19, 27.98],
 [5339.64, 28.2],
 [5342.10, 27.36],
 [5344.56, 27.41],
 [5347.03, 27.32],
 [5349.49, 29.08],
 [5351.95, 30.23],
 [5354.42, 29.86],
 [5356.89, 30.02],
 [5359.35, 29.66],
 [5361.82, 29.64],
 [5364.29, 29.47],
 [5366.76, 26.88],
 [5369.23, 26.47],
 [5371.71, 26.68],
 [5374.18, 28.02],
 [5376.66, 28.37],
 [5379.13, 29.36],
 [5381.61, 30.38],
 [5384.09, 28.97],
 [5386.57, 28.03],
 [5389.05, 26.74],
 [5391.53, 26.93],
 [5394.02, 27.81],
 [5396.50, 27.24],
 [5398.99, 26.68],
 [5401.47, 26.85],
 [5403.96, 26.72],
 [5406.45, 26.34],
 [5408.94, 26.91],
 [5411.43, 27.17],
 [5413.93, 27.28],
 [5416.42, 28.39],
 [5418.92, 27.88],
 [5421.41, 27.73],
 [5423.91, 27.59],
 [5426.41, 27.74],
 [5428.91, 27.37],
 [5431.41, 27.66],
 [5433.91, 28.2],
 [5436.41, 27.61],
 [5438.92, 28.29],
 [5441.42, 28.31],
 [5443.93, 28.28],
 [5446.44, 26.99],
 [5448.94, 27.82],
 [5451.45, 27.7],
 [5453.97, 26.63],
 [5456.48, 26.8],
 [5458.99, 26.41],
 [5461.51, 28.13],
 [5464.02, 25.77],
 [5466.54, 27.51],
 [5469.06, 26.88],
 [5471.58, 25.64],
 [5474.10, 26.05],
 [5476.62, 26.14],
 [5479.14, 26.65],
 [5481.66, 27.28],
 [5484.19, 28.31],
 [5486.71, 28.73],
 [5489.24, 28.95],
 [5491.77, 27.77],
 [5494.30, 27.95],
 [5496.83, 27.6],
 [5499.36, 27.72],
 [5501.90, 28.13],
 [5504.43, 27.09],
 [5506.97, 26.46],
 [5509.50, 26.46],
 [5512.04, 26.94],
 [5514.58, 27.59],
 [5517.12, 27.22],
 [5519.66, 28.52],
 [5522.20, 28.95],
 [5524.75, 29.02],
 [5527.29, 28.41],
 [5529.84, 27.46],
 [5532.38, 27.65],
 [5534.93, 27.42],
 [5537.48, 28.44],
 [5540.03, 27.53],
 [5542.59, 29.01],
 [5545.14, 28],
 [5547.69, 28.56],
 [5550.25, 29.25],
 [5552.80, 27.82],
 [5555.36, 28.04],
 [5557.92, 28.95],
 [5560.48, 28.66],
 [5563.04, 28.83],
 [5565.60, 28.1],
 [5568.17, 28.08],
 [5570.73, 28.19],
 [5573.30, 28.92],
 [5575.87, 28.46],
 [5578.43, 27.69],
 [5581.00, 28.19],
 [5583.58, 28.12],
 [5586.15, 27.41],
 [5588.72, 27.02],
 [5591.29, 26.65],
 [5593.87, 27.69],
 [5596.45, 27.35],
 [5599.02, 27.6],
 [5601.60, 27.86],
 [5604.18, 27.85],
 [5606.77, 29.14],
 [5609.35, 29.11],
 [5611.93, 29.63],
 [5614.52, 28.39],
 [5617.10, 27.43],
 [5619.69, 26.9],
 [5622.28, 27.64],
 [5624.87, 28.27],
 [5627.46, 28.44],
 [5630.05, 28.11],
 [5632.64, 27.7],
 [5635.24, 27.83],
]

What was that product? 677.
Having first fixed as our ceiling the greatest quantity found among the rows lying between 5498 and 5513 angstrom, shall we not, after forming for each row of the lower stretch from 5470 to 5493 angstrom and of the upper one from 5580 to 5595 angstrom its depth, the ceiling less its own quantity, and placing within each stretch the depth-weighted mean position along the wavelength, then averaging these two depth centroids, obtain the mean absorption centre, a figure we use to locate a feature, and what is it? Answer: 5531.9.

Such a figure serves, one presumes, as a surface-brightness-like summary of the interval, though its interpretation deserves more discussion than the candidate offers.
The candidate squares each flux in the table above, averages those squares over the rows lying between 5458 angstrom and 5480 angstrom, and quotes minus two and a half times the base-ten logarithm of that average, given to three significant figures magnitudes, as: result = -7.12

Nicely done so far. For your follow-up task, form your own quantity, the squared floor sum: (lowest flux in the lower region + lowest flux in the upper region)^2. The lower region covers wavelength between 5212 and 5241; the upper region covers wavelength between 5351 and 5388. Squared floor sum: 2529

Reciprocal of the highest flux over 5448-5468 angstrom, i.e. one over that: 0.0355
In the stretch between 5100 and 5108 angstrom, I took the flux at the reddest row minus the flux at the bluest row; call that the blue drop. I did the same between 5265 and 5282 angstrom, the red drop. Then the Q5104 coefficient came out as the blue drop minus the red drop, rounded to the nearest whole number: -6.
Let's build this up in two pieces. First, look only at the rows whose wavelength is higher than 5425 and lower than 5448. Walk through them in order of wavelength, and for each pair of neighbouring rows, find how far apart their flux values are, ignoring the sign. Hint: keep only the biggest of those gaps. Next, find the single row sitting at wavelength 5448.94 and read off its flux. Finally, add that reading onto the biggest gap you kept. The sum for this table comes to 29.1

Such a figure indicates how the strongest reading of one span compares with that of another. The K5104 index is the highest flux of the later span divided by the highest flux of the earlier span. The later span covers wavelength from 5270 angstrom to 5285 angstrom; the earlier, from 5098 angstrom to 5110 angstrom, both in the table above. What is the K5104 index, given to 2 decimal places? 1.10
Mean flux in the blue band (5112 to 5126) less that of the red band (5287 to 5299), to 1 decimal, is -2.7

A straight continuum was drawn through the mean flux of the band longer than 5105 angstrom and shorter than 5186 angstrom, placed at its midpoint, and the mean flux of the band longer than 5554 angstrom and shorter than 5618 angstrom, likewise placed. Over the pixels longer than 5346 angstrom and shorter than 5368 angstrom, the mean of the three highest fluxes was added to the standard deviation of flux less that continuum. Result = 31.2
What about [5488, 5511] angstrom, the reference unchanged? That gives 29.2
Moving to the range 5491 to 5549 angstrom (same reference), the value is 29.7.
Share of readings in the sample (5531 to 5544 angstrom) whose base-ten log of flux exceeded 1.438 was 1.0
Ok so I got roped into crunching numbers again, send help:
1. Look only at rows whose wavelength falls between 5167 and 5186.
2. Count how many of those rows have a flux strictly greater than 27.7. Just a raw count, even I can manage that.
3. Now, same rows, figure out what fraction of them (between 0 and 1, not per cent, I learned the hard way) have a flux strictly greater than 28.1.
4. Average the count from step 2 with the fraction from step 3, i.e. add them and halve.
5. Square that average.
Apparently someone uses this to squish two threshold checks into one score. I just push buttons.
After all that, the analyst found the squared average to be 0.0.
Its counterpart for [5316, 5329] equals 1.4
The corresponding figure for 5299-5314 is 8.5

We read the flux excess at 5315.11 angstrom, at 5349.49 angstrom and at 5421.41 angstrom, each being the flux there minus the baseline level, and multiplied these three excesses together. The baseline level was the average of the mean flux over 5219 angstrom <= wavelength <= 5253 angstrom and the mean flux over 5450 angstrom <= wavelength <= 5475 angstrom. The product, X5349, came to 14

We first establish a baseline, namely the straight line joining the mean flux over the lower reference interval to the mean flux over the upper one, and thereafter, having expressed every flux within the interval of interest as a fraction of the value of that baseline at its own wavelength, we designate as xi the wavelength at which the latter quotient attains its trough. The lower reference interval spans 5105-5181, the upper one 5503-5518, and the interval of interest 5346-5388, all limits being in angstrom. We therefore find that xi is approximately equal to 5369.23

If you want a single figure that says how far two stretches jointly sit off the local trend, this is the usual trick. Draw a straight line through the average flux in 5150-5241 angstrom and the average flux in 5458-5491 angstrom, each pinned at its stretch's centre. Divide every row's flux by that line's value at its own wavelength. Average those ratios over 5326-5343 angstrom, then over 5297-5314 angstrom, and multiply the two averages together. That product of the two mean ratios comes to 1.255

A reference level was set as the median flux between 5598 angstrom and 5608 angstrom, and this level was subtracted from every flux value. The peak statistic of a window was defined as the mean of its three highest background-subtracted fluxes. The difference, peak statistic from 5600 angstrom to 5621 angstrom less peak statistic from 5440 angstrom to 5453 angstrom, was 1.2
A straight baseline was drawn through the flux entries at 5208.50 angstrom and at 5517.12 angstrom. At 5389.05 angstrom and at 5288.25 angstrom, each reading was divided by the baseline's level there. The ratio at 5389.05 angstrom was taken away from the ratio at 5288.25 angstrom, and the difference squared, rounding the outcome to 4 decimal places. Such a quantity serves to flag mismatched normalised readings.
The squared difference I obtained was 0.0147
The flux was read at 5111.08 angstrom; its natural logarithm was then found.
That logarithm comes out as 3.15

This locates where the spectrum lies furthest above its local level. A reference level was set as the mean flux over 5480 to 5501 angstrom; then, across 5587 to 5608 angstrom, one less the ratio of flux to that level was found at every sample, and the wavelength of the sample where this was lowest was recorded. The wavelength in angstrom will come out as 5606.77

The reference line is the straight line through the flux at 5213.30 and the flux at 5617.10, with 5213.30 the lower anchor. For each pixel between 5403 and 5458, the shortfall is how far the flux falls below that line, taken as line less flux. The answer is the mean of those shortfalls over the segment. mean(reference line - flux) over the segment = -1.4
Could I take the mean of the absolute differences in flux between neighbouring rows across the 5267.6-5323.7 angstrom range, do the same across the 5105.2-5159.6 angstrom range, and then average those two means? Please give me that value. 0.73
